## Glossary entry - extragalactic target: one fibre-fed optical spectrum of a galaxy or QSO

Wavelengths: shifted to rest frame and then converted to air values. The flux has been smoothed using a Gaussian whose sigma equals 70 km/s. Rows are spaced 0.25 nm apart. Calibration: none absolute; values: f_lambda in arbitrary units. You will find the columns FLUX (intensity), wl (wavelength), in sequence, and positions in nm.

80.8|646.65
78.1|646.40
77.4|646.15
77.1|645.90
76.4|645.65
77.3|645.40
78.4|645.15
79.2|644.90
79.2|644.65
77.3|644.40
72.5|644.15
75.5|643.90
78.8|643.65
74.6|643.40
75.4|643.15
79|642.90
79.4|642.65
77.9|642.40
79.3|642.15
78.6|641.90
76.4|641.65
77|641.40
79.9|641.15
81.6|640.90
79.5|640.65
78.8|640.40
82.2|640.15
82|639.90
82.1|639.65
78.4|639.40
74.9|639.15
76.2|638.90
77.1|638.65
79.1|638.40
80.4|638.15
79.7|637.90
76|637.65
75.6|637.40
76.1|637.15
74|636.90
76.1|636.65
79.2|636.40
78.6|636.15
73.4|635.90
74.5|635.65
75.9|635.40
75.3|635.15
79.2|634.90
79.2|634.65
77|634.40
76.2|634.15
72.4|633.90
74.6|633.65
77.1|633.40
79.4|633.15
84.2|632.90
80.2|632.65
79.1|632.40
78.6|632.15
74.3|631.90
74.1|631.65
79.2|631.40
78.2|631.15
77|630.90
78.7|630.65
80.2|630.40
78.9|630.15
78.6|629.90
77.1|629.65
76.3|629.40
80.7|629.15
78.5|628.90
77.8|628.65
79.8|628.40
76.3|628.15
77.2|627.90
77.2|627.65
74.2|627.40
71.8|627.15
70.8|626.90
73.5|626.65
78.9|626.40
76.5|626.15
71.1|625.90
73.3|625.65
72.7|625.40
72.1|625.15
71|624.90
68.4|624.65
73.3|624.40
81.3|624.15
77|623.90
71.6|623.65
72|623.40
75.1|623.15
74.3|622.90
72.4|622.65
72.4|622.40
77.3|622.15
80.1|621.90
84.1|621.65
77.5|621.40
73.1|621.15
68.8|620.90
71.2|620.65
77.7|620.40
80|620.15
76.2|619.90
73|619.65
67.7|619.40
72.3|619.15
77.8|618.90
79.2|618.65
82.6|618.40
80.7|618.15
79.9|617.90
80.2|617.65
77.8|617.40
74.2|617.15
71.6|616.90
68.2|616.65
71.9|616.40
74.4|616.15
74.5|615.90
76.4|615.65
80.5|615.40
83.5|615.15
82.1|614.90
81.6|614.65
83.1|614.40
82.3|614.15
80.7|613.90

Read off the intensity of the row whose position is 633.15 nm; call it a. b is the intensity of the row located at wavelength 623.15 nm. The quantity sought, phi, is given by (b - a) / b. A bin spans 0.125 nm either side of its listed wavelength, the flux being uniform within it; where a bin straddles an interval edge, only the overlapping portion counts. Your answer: -0.057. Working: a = 79.4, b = 75.1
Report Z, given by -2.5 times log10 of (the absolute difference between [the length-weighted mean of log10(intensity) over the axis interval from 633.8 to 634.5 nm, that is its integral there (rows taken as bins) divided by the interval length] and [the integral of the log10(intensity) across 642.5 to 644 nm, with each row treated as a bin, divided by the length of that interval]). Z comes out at 4.9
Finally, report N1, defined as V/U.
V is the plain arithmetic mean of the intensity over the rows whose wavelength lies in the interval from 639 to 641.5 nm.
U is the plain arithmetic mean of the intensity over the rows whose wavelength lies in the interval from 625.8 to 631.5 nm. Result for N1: 1.04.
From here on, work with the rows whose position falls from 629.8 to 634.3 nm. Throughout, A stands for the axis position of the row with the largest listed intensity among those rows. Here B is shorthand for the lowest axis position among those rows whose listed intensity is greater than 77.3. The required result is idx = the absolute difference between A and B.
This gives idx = 3.00 nm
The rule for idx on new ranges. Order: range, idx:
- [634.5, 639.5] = 3.50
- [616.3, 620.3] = 1.00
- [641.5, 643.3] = 0.75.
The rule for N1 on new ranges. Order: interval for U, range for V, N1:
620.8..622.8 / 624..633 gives 1.01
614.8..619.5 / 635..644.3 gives 1.01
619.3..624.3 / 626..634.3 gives 1.03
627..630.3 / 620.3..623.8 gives 0.97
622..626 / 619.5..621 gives 1.01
